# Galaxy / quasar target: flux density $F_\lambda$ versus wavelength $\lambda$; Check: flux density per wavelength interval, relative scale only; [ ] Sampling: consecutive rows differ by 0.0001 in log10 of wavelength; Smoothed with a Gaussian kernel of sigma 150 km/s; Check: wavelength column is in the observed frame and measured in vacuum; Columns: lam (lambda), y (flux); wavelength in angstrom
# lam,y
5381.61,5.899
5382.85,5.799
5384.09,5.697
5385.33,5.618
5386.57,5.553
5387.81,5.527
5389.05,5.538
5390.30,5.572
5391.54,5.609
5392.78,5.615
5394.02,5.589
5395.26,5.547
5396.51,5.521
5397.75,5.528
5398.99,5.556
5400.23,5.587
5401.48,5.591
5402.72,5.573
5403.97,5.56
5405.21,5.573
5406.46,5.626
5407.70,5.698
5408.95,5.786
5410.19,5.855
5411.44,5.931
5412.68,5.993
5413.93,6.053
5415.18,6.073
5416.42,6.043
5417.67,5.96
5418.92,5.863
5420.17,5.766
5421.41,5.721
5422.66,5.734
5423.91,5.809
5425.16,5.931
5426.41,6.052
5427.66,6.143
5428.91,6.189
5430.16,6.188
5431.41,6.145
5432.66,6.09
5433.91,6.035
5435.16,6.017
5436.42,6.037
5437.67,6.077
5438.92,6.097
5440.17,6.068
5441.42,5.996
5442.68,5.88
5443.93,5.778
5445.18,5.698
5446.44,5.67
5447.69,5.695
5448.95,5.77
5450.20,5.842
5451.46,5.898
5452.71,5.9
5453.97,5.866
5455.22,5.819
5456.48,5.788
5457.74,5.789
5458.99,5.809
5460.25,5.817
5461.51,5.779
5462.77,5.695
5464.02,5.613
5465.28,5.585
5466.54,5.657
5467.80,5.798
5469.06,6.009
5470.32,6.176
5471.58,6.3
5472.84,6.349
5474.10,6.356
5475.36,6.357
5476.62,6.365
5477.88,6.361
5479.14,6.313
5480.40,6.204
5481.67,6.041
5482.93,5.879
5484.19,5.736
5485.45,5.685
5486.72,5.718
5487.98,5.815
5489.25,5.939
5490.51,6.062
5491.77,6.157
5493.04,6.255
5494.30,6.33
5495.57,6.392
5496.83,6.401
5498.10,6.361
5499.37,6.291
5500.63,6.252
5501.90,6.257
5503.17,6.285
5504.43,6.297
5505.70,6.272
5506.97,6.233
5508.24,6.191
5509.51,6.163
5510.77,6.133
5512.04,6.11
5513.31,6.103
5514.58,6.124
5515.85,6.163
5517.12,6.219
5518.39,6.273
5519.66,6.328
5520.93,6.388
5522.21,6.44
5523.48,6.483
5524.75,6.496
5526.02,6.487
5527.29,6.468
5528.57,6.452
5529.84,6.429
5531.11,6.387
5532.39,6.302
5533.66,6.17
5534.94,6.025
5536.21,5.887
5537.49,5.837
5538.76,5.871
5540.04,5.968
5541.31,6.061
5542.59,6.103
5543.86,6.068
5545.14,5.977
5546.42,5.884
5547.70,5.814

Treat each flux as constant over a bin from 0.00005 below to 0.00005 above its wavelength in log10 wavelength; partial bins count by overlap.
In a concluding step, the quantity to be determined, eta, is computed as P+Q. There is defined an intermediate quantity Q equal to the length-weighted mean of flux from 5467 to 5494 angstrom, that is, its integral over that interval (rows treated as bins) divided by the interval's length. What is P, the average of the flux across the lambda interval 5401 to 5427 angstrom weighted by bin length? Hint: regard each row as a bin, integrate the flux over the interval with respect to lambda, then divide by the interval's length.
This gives 11.9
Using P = 5.82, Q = 6.09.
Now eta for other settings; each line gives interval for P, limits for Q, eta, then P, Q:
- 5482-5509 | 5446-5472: 12.0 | 6.13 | 5.82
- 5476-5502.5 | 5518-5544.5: 12.4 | 6.13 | 6.23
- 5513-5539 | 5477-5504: 12.4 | 6.26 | 6.13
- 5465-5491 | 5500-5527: 12.3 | 6.04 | 6.28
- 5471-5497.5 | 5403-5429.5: 12.0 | 6.14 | 5.87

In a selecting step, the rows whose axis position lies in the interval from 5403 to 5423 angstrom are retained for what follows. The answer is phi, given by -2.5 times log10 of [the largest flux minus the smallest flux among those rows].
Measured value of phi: 0.7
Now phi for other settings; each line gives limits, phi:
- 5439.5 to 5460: 1.0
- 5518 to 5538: 0.5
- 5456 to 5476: 0.3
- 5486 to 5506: 0.4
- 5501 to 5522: 1.4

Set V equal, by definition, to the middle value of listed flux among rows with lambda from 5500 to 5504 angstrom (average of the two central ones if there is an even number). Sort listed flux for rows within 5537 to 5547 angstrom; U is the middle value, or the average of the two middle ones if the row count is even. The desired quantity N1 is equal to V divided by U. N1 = 1.05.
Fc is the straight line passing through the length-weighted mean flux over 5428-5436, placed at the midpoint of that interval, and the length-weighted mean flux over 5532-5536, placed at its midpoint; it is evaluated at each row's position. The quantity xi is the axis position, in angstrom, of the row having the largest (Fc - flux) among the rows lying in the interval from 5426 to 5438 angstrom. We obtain 5435.16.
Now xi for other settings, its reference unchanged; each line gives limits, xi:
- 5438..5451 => 5446.44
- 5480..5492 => 5485.45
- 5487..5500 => 5487.98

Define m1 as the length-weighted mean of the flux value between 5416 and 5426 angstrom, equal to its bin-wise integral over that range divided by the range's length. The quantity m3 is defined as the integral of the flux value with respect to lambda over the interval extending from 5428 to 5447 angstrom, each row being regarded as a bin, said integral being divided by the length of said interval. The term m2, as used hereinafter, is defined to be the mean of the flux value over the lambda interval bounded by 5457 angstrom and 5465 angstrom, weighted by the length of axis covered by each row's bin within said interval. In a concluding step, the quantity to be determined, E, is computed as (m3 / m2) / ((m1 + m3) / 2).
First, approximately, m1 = 5.85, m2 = 5.7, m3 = 6.00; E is 0.176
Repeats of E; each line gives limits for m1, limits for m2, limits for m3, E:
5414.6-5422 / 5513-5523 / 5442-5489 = 0.160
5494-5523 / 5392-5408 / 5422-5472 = 0.174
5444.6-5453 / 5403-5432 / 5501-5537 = 0.177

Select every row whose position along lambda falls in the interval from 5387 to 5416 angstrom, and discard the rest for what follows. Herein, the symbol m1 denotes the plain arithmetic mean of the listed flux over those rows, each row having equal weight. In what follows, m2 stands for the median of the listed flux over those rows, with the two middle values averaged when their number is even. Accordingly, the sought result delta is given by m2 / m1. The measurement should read 0.985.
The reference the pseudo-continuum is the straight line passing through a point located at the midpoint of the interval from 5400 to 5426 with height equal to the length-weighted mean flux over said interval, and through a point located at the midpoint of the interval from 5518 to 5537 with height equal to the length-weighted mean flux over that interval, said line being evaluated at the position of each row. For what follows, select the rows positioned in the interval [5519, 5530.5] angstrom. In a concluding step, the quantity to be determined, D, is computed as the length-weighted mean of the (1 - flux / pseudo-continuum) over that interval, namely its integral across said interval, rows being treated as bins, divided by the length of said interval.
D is -0.020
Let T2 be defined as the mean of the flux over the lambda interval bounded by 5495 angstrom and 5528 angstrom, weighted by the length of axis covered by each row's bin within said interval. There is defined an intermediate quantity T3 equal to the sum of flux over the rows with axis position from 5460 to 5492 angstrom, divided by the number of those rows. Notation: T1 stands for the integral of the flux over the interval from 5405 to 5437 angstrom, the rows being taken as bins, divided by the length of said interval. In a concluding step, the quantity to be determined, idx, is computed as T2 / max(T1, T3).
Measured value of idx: 1.050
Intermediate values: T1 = 5.9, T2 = 6.29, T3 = 5.99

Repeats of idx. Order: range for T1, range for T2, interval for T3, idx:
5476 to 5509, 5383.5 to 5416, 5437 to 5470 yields 0.921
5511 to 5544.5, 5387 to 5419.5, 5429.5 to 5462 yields 0.918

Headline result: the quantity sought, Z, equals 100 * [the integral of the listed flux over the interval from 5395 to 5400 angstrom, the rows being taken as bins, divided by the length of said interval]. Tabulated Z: 554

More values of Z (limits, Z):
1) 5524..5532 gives 645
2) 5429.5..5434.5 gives 612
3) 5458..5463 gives 578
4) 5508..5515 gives 614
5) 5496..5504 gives 631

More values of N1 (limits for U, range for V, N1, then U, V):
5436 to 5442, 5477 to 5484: 1.02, 6.07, 6.2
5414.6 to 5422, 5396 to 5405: 0.94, 5.91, 5.6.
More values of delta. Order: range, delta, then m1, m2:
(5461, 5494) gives 1.003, 6.01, 6.0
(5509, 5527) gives 0.995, 6.28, 6.2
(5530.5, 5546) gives 0.998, 6.05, 6.0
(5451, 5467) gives 1.003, 5.77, 5.8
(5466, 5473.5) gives 1.007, 6.05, 6.1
